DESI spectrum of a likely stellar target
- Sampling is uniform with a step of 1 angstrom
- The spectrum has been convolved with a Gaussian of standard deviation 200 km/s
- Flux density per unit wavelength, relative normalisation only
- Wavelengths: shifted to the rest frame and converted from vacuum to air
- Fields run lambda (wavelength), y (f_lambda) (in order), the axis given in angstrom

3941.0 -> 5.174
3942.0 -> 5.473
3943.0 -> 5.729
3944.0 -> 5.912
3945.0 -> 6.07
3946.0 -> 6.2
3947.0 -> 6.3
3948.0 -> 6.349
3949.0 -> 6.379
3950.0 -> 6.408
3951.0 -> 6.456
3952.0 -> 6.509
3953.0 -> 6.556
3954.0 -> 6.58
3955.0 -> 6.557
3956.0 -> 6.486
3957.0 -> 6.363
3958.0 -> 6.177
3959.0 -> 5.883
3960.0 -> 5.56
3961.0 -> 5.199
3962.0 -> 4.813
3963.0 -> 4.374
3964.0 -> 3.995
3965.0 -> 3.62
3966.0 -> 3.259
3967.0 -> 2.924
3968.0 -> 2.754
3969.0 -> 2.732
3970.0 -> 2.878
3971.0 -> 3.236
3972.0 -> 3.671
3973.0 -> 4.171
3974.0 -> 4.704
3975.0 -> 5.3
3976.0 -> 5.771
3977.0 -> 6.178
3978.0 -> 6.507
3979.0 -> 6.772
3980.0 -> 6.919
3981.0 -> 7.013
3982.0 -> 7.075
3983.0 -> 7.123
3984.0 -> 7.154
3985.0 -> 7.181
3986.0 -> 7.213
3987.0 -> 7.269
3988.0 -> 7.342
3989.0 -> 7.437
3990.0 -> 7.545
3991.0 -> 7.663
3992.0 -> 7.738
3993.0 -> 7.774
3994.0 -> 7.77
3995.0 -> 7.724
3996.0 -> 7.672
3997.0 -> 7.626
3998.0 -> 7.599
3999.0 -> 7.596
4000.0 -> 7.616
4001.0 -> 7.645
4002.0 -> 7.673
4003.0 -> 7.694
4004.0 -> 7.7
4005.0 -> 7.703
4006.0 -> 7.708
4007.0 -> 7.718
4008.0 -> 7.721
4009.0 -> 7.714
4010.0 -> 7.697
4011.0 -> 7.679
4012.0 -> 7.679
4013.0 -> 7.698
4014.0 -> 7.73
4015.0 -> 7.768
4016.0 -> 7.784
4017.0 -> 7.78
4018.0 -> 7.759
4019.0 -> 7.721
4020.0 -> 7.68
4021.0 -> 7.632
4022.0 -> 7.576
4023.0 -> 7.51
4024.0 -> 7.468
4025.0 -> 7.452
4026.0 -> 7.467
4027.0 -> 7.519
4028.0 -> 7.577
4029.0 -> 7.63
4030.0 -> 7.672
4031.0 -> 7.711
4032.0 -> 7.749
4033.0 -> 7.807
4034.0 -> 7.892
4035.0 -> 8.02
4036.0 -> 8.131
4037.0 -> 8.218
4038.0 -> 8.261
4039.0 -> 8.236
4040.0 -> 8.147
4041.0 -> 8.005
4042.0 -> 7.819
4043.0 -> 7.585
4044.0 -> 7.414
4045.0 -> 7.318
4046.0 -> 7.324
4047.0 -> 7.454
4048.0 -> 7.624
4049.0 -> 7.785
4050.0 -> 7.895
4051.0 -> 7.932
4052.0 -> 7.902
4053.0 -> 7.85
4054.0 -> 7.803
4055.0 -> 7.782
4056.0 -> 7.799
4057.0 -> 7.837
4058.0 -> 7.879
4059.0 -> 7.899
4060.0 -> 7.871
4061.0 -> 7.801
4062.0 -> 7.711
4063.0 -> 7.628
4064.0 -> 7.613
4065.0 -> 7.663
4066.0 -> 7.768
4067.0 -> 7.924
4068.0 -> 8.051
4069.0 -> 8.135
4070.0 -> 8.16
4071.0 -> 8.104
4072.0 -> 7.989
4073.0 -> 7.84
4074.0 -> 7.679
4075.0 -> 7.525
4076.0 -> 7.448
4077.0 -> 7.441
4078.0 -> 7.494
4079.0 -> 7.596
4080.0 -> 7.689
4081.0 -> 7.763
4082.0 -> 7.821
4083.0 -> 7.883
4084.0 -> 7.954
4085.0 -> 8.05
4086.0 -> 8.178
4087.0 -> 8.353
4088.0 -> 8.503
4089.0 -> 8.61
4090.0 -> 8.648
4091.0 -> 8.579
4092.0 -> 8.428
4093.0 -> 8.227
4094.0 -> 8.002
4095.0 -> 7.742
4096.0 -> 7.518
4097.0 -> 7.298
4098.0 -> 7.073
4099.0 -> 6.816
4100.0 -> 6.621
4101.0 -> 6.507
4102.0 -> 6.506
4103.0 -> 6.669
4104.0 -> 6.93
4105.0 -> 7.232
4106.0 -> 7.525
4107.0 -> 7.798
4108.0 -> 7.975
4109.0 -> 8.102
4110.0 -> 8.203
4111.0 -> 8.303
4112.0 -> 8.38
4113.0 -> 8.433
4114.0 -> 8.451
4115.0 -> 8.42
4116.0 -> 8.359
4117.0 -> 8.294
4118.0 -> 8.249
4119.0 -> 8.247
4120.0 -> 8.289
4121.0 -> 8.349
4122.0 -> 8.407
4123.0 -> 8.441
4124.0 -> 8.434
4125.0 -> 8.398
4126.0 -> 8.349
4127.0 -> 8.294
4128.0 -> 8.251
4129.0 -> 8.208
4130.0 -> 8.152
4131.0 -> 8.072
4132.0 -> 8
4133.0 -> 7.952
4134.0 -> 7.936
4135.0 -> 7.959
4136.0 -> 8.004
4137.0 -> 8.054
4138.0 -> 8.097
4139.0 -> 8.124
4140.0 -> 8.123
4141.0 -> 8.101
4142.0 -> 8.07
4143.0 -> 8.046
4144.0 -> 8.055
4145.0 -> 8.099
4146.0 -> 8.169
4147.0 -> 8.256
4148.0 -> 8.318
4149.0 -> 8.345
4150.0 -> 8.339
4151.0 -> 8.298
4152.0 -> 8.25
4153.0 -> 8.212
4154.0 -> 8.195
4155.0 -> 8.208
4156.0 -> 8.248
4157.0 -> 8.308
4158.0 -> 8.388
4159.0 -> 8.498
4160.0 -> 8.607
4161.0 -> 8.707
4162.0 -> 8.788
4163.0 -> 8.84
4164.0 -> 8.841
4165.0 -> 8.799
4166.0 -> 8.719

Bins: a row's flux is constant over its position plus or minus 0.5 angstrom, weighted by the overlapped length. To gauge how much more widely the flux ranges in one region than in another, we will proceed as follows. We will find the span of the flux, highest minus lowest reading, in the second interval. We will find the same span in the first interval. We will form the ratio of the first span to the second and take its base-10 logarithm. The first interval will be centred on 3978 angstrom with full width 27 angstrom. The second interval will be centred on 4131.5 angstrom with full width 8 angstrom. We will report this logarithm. 1.19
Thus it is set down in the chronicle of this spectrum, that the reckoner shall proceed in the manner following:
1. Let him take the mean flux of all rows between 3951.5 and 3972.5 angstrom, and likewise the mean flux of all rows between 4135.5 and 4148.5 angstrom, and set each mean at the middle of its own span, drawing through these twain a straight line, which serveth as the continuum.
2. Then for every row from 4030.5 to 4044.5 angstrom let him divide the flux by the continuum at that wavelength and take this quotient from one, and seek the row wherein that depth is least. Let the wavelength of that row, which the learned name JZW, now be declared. 4038.0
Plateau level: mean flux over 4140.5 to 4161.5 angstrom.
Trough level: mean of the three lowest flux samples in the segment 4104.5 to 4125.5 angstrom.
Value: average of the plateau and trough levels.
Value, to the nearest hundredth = 7.90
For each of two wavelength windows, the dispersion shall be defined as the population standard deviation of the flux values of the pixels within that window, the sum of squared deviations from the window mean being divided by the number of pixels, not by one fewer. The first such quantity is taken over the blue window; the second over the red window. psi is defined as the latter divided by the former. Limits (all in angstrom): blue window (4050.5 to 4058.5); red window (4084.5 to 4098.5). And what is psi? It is 9.8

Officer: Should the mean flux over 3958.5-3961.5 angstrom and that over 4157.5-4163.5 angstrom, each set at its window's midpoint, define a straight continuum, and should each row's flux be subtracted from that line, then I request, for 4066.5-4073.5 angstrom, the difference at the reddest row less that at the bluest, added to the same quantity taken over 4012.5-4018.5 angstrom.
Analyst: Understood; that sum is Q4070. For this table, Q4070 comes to 0.2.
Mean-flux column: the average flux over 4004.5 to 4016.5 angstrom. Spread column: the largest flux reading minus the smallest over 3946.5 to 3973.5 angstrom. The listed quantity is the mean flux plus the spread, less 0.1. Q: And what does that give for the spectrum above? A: 11.5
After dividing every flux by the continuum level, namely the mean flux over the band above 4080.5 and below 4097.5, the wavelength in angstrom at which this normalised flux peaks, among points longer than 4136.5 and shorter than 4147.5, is 4147.0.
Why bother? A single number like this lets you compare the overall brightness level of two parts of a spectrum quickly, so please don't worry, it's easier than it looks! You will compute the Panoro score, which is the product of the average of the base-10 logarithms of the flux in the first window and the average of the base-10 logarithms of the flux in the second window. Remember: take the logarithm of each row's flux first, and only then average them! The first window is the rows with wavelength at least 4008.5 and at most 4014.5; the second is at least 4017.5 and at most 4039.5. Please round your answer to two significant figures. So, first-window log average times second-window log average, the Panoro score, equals 0.79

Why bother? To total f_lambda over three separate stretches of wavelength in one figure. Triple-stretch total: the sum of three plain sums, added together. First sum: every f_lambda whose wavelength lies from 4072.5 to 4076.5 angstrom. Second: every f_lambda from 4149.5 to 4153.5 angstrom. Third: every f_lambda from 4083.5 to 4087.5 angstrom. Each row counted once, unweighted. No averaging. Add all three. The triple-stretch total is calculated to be 96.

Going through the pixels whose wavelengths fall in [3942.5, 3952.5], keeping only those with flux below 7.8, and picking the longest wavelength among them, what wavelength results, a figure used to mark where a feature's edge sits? 3952.0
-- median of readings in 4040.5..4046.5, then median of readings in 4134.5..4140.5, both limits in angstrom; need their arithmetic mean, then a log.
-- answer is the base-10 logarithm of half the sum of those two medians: 0.891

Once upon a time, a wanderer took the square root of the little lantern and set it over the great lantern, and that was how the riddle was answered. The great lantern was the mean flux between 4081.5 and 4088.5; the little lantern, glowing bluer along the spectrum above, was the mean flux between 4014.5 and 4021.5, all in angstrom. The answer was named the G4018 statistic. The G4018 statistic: 0.343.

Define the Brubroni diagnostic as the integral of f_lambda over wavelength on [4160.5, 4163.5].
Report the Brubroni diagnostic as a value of 26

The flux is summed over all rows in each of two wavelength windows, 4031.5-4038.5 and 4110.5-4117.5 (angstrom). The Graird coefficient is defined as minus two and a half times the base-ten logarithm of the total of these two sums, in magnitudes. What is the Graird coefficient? -5.15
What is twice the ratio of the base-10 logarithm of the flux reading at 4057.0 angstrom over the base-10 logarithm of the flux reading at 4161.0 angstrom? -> 1.90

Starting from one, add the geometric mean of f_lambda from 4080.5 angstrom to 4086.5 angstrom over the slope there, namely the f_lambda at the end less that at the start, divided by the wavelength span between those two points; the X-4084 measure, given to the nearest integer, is 97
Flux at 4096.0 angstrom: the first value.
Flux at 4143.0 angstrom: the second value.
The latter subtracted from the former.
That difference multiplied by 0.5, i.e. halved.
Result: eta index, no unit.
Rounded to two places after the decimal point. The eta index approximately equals -0.26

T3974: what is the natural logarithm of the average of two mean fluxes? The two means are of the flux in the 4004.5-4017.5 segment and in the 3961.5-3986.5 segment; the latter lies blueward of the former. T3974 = 1.86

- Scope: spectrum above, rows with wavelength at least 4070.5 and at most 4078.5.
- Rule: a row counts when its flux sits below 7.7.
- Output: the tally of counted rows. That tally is 5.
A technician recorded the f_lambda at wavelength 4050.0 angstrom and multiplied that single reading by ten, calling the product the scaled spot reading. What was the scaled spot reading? 79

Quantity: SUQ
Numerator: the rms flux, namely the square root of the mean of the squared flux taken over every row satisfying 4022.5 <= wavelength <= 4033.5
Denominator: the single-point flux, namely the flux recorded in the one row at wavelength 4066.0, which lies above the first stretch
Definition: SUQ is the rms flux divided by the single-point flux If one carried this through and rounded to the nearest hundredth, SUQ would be 0.98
